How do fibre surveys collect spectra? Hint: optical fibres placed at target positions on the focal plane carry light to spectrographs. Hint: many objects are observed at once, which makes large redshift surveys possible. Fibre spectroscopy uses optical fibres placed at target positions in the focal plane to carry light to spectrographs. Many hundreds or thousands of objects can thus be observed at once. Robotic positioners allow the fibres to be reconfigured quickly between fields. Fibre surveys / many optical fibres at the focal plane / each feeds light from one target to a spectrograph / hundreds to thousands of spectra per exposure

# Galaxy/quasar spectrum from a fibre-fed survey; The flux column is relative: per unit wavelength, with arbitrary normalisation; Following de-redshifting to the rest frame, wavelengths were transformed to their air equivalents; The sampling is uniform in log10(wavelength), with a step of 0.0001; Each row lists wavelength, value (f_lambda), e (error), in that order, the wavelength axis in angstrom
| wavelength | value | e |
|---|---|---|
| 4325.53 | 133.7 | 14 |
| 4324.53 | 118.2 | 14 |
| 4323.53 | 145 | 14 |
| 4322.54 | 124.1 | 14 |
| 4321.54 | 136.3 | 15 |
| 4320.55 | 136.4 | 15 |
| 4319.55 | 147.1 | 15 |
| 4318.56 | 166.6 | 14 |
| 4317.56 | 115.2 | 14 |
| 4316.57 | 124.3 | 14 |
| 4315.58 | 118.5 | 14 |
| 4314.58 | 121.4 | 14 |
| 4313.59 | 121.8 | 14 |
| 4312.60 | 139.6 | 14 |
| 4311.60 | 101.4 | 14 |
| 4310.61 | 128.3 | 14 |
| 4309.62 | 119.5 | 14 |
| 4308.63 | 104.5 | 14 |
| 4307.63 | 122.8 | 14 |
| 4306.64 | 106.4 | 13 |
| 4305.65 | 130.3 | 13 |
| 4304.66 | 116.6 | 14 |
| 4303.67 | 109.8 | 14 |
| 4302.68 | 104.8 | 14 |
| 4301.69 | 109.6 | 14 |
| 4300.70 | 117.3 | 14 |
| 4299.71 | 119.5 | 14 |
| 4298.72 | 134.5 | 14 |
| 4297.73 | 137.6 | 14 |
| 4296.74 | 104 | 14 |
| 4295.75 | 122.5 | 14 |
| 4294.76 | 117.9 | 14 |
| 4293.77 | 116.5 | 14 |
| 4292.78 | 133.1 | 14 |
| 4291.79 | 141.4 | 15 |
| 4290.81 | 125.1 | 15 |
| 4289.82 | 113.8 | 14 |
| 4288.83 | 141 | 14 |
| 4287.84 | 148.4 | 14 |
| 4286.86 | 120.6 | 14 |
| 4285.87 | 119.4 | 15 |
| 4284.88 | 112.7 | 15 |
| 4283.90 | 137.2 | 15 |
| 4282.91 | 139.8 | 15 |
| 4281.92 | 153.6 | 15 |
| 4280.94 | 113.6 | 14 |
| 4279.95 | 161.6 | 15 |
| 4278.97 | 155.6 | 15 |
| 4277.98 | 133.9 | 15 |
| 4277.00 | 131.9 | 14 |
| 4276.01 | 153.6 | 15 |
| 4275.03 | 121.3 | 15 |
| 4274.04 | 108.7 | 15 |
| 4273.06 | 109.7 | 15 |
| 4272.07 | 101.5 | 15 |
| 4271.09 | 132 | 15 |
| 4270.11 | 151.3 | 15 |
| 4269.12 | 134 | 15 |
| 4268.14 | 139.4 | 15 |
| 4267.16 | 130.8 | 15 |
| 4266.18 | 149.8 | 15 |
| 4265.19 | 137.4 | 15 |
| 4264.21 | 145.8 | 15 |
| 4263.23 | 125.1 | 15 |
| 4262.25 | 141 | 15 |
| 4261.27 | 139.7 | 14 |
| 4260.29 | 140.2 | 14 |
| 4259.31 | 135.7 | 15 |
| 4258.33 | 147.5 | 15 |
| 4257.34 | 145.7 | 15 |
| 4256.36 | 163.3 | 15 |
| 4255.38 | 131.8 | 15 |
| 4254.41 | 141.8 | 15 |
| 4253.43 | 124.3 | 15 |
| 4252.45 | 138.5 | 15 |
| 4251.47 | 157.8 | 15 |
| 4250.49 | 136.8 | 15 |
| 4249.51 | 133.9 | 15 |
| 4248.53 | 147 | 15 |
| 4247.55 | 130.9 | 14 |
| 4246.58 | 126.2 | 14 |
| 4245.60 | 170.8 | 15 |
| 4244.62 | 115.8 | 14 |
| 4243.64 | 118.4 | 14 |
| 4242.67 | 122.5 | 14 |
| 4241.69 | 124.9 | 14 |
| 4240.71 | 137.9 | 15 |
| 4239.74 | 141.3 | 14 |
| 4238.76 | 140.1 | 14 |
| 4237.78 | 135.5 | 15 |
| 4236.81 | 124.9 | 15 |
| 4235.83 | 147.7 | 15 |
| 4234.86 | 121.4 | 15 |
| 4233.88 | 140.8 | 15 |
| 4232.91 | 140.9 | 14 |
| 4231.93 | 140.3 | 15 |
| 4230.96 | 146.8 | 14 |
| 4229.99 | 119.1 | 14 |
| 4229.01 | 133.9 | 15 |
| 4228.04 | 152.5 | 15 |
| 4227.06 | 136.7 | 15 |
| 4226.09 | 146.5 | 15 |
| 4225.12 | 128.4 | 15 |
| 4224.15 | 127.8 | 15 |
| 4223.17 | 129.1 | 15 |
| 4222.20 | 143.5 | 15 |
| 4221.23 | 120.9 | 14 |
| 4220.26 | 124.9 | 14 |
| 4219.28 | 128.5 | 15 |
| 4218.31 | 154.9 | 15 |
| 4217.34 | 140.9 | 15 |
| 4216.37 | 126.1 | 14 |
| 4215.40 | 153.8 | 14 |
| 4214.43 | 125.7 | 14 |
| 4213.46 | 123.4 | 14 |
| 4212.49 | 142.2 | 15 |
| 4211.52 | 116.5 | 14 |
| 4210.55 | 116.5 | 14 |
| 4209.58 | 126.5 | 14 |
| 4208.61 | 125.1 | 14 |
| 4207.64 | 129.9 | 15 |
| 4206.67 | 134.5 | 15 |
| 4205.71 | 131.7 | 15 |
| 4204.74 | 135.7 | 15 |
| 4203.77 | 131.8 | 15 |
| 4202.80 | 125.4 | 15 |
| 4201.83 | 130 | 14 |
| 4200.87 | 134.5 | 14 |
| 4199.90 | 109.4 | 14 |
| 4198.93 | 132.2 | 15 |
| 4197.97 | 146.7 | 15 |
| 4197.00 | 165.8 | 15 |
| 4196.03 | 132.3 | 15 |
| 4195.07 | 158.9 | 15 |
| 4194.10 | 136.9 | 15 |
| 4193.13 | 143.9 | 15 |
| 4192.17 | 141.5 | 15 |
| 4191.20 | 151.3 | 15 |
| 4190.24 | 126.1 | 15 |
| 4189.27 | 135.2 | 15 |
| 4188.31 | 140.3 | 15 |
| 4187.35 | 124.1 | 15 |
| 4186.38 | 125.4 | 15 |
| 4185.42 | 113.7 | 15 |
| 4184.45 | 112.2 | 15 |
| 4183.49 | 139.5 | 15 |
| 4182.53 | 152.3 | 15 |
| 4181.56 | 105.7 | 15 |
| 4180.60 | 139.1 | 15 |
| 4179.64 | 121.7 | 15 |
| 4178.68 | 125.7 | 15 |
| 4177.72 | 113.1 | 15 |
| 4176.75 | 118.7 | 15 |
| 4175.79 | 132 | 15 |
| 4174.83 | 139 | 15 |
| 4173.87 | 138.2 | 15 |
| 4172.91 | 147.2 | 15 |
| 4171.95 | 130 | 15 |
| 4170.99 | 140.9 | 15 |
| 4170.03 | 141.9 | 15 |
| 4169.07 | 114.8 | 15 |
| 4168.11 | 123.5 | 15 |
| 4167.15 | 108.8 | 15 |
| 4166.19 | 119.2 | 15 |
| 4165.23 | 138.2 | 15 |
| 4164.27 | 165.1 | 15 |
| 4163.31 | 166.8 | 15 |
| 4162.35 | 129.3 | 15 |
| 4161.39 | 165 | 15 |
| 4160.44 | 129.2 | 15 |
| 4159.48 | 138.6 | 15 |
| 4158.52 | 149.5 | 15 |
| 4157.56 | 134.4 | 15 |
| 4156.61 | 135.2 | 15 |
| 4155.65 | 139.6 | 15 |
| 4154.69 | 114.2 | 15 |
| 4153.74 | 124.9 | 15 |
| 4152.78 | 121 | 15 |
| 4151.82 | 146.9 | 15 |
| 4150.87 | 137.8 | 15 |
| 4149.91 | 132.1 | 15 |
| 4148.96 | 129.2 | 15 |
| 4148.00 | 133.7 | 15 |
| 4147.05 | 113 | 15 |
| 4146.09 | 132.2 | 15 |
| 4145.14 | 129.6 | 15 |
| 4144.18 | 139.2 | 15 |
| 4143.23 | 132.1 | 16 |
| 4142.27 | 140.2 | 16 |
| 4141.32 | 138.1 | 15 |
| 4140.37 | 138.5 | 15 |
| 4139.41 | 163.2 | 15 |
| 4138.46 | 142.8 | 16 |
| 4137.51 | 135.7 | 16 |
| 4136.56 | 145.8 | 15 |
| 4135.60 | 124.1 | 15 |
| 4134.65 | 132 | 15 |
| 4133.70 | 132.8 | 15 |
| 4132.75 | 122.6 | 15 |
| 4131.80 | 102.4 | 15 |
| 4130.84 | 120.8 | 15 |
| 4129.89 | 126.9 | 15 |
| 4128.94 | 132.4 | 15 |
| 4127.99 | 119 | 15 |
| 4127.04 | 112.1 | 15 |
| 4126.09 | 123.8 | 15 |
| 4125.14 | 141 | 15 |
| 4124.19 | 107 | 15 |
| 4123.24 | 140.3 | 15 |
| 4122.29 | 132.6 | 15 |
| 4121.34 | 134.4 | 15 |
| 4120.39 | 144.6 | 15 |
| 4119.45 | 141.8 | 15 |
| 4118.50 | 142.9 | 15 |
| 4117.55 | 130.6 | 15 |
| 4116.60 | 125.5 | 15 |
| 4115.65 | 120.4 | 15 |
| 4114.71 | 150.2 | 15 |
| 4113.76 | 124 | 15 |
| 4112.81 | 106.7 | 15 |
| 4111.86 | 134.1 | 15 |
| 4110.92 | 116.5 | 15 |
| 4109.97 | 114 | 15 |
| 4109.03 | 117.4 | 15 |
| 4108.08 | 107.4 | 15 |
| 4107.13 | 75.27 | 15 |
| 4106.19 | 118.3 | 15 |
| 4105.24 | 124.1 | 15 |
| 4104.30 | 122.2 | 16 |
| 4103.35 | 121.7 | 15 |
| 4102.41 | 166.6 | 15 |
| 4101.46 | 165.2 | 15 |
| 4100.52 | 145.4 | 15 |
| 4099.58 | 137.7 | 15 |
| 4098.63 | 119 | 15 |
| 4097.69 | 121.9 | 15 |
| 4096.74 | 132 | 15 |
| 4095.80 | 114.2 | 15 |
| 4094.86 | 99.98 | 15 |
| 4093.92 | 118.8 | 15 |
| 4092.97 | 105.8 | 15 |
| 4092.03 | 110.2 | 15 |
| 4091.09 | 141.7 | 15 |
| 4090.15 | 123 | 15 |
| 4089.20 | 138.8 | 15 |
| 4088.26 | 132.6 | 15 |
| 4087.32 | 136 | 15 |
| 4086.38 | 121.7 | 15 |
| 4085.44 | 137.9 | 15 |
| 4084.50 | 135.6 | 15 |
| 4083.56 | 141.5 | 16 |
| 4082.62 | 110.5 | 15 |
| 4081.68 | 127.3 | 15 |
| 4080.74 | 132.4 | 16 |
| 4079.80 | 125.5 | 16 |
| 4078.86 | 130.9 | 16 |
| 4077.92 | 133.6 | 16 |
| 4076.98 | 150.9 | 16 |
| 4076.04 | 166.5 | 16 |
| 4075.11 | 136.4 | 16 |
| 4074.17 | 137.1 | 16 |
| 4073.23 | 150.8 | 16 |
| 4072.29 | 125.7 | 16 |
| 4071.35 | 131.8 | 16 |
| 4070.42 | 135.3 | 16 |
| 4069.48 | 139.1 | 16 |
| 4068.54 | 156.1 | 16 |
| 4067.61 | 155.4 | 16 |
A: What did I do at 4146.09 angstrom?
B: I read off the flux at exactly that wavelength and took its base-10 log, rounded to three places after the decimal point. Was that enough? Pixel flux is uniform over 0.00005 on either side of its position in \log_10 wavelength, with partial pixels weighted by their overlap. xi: 2.121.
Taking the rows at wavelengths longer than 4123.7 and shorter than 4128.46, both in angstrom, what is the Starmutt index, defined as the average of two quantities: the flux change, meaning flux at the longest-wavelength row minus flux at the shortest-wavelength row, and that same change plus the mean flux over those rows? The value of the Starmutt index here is 72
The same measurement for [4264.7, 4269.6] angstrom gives 66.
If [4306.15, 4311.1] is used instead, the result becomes 80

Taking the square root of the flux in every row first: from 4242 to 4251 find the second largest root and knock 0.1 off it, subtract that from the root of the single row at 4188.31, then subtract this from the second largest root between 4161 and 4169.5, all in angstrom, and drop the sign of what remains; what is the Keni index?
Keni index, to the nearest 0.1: 13.0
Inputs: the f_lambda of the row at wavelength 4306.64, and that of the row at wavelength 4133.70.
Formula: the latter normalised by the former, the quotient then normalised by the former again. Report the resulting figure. 0.012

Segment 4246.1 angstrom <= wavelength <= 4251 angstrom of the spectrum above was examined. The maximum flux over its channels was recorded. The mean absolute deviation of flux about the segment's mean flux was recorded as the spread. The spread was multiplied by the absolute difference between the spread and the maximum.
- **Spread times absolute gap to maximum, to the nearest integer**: 785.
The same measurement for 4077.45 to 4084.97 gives 867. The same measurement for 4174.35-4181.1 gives 1083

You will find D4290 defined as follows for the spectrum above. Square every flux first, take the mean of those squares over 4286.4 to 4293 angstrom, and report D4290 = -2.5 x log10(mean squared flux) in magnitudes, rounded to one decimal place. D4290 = -10.6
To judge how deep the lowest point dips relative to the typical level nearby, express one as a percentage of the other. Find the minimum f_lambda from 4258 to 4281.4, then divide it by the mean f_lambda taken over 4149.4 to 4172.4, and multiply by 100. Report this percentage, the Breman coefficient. 75.0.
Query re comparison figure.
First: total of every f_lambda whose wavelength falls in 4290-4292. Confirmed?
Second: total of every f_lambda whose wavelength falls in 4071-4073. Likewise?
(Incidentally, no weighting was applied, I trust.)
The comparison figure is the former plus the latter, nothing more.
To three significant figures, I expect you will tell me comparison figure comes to 524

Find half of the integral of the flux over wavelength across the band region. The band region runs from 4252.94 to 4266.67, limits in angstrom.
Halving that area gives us 966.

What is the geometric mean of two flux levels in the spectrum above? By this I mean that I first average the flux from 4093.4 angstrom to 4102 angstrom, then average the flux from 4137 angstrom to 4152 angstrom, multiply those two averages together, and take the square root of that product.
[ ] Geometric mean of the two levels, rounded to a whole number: 132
